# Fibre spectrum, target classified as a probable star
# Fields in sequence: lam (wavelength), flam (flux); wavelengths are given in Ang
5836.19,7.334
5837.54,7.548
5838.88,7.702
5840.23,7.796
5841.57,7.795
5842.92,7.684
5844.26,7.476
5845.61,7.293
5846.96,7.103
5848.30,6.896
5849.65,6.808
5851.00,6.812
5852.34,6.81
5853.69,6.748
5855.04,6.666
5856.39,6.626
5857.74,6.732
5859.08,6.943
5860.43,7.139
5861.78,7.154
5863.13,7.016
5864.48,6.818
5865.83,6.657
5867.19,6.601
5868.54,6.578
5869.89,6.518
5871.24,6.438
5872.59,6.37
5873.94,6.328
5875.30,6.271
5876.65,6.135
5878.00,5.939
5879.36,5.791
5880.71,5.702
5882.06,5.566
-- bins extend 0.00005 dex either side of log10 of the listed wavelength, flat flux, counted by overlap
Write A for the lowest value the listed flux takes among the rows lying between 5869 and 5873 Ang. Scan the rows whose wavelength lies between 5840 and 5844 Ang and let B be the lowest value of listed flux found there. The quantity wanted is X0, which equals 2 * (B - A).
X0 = 2.6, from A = 6.37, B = 7.684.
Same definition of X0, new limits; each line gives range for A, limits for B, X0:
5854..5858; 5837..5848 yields 1.0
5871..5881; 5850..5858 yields 1.8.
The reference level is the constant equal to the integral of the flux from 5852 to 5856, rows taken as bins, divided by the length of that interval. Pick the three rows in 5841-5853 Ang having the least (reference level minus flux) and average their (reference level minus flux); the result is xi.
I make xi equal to -0.9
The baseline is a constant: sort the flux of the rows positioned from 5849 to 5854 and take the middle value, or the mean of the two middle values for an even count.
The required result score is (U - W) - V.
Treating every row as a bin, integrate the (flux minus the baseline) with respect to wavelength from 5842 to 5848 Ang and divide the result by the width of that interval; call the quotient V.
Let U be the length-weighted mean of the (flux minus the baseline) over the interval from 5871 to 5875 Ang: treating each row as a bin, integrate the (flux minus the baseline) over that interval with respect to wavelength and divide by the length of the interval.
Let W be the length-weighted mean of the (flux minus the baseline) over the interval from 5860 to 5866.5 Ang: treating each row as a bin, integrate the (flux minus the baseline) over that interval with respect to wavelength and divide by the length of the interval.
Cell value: -1.15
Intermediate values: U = -0.4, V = 0.6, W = 0.14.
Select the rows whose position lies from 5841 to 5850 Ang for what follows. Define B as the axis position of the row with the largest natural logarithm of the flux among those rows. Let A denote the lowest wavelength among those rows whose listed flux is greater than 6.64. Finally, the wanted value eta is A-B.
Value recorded 0.0 Ang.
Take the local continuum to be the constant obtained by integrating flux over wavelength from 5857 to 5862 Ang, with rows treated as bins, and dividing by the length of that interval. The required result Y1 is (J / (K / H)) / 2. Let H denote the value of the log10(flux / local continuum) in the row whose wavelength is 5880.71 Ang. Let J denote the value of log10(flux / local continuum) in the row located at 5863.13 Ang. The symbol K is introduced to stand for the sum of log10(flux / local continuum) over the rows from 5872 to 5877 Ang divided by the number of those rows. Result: 0.00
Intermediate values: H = -0.09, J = 0.00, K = -0.046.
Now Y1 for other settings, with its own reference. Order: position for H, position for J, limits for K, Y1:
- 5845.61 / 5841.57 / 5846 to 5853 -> -0.07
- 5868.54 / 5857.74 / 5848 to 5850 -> -0.03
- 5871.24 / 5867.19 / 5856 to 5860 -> -0.03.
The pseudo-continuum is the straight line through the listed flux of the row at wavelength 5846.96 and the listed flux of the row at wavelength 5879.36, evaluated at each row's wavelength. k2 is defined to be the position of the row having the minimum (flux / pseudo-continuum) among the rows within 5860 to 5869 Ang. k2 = 5865.83 Ang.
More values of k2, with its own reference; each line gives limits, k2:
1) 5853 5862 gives 5855.04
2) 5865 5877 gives 5876.65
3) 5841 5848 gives 5846.96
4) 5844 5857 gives 5849.65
